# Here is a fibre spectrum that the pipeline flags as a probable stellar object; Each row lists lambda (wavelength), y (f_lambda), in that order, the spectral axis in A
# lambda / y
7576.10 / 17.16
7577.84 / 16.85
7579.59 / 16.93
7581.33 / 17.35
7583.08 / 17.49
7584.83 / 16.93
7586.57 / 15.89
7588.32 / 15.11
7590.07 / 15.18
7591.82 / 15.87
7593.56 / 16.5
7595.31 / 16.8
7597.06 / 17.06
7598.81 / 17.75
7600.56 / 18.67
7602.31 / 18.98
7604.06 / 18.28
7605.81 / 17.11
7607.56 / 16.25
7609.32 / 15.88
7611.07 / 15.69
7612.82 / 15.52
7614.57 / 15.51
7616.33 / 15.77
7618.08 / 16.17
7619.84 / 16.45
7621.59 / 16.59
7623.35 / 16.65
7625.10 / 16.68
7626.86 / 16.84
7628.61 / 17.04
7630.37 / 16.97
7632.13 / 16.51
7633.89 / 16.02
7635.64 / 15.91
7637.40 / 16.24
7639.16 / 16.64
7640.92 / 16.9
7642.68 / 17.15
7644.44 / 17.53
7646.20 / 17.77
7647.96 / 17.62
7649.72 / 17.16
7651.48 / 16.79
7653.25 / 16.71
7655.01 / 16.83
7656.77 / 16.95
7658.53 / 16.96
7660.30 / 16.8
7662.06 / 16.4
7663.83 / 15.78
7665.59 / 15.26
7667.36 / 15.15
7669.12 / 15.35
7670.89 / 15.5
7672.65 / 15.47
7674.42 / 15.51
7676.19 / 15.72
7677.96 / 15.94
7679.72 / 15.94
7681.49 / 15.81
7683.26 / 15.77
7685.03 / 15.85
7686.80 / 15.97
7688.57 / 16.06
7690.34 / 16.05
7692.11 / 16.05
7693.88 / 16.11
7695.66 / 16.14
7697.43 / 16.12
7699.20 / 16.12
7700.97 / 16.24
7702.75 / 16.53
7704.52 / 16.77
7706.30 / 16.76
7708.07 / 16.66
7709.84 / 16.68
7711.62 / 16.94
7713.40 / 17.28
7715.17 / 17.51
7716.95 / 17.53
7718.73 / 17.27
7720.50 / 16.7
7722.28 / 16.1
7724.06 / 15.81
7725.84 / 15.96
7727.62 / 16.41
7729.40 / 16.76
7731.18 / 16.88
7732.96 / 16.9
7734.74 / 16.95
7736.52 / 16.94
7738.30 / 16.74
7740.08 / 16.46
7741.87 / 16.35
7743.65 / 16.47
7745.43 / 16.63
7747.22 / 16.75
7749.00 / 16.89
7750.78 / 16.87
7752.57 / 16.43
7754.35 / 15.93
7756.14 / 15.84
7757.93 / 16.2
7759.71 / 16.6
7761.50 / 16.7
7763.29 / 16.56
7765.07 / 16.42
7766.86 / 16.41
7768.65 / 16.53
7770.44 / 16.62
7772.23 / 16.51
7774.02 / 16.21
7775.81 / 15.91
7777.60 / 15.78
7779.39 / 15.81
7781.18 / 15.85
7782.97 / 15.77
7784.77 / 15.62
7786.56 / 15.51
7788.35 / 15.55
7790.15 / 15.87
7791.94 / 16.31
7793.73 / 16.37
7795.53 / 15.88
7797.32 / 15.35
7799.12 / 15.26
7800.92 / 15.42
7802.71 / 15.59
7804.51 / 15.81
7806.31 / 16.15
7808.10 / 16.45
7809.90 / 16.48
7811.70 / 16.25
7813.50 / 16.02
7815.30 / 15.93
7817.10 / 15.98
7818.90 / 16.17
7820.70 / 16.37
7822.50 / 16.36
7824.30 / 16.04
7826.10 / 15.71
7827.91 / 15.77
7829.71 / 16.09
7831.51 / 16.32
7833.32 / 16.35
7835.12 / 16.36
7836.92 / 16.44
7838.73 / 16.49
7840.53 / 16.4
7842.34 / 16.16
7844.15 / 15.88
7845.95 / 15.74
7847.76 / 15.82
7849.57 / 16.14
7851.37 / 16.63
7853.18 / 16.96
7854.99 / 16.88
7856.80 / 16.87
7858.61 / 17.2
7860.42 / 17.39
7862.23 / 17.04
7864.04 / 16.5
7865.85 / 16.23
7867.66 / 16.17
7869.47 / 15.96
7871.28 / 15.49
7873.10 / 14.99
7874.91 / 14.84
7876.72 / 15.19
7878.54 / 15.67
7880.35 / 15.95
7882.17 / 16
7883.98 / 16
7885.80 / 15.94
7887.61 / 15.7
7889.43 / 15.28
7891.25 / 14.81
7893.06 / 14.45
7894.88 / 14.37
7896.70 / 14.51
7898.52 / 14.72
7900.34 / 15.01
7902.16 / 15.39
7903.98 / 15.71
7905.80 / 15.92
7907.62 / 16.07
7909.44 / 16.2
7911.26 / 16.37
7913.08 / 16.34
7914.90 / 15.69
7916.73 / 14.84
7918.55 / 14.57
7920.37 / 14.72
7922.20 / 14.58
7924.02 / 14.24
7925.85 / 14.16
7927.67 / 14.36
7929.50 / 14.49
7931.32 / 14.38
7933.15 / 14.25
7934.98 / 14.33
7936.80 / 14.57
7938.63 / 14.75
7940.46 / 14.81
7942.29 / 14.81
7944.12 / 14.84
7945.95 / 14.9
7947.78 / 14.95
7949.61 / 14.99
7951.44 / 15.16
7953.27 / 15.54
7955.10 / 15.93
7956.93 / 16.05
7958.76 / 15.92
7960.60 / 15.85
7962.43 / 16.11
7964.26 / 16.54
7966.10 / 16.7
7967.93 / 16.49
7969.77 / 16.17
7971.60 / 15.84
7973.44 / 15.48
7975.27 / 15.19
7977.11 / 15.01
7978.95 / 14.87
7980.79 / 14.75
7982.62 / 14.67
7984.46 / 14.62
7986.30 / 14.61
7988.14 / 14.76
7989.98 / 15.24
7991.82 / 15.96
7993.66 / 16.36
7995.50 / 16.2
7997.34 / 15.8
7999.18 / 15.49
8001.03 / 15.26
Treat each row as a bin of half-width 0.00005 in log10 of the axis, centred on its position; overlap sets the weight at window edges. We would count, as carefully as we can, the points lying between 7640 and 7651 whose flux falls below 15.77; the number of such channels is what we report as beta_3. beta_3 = 0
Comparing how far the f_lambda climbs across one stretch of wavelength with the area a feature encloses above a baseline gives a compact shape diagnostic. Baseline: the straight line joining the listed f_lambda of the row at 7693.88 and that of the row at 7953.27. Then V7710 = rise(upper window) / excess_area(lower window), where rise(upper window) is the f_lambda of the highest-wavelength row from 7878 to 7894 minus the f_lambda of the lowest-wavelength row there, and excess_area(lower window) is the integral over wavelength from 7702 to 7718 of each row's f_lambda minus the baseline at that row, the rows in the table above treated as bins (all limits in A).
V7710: -0.09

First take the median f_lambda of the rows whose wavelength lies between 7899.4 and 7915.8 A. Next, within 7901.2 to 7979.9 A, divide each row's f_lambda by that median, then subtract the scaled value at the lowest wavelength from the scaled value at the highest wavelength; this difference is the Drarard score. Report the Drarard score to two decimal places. -0.03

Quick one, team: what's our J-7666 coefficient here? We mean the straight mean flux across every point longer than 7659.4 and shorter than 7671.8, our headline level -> 15.7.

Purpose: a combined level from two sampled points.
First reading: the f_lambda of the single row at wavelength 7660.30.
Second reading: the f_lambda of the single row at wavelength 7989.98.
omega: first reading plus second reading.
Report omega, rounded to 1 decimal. 32.0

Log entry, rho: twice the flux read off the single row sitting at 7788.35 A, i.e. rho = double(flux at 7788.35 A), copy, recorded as 31.1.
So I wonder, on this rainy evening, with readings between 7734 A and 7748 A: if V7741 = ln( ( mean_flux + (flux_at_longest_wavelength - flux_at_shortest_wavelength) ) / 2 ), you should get 2.11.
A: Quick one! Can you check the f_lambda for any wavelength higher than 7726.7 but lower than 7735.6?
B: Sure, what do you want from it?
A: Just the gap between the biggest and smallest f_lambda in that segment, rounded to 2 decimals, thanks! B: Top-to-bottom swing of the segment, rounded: 0.54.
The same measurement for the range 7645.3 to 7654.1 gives 1.06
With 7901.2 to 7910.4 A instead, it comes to 0.81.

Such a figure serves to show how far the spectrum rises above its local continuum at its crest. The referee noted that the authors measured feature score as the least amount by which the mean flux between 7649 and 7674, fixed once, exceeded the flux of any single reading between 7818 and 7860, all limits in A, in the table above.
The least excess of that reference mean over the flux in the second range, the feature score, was -1.0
